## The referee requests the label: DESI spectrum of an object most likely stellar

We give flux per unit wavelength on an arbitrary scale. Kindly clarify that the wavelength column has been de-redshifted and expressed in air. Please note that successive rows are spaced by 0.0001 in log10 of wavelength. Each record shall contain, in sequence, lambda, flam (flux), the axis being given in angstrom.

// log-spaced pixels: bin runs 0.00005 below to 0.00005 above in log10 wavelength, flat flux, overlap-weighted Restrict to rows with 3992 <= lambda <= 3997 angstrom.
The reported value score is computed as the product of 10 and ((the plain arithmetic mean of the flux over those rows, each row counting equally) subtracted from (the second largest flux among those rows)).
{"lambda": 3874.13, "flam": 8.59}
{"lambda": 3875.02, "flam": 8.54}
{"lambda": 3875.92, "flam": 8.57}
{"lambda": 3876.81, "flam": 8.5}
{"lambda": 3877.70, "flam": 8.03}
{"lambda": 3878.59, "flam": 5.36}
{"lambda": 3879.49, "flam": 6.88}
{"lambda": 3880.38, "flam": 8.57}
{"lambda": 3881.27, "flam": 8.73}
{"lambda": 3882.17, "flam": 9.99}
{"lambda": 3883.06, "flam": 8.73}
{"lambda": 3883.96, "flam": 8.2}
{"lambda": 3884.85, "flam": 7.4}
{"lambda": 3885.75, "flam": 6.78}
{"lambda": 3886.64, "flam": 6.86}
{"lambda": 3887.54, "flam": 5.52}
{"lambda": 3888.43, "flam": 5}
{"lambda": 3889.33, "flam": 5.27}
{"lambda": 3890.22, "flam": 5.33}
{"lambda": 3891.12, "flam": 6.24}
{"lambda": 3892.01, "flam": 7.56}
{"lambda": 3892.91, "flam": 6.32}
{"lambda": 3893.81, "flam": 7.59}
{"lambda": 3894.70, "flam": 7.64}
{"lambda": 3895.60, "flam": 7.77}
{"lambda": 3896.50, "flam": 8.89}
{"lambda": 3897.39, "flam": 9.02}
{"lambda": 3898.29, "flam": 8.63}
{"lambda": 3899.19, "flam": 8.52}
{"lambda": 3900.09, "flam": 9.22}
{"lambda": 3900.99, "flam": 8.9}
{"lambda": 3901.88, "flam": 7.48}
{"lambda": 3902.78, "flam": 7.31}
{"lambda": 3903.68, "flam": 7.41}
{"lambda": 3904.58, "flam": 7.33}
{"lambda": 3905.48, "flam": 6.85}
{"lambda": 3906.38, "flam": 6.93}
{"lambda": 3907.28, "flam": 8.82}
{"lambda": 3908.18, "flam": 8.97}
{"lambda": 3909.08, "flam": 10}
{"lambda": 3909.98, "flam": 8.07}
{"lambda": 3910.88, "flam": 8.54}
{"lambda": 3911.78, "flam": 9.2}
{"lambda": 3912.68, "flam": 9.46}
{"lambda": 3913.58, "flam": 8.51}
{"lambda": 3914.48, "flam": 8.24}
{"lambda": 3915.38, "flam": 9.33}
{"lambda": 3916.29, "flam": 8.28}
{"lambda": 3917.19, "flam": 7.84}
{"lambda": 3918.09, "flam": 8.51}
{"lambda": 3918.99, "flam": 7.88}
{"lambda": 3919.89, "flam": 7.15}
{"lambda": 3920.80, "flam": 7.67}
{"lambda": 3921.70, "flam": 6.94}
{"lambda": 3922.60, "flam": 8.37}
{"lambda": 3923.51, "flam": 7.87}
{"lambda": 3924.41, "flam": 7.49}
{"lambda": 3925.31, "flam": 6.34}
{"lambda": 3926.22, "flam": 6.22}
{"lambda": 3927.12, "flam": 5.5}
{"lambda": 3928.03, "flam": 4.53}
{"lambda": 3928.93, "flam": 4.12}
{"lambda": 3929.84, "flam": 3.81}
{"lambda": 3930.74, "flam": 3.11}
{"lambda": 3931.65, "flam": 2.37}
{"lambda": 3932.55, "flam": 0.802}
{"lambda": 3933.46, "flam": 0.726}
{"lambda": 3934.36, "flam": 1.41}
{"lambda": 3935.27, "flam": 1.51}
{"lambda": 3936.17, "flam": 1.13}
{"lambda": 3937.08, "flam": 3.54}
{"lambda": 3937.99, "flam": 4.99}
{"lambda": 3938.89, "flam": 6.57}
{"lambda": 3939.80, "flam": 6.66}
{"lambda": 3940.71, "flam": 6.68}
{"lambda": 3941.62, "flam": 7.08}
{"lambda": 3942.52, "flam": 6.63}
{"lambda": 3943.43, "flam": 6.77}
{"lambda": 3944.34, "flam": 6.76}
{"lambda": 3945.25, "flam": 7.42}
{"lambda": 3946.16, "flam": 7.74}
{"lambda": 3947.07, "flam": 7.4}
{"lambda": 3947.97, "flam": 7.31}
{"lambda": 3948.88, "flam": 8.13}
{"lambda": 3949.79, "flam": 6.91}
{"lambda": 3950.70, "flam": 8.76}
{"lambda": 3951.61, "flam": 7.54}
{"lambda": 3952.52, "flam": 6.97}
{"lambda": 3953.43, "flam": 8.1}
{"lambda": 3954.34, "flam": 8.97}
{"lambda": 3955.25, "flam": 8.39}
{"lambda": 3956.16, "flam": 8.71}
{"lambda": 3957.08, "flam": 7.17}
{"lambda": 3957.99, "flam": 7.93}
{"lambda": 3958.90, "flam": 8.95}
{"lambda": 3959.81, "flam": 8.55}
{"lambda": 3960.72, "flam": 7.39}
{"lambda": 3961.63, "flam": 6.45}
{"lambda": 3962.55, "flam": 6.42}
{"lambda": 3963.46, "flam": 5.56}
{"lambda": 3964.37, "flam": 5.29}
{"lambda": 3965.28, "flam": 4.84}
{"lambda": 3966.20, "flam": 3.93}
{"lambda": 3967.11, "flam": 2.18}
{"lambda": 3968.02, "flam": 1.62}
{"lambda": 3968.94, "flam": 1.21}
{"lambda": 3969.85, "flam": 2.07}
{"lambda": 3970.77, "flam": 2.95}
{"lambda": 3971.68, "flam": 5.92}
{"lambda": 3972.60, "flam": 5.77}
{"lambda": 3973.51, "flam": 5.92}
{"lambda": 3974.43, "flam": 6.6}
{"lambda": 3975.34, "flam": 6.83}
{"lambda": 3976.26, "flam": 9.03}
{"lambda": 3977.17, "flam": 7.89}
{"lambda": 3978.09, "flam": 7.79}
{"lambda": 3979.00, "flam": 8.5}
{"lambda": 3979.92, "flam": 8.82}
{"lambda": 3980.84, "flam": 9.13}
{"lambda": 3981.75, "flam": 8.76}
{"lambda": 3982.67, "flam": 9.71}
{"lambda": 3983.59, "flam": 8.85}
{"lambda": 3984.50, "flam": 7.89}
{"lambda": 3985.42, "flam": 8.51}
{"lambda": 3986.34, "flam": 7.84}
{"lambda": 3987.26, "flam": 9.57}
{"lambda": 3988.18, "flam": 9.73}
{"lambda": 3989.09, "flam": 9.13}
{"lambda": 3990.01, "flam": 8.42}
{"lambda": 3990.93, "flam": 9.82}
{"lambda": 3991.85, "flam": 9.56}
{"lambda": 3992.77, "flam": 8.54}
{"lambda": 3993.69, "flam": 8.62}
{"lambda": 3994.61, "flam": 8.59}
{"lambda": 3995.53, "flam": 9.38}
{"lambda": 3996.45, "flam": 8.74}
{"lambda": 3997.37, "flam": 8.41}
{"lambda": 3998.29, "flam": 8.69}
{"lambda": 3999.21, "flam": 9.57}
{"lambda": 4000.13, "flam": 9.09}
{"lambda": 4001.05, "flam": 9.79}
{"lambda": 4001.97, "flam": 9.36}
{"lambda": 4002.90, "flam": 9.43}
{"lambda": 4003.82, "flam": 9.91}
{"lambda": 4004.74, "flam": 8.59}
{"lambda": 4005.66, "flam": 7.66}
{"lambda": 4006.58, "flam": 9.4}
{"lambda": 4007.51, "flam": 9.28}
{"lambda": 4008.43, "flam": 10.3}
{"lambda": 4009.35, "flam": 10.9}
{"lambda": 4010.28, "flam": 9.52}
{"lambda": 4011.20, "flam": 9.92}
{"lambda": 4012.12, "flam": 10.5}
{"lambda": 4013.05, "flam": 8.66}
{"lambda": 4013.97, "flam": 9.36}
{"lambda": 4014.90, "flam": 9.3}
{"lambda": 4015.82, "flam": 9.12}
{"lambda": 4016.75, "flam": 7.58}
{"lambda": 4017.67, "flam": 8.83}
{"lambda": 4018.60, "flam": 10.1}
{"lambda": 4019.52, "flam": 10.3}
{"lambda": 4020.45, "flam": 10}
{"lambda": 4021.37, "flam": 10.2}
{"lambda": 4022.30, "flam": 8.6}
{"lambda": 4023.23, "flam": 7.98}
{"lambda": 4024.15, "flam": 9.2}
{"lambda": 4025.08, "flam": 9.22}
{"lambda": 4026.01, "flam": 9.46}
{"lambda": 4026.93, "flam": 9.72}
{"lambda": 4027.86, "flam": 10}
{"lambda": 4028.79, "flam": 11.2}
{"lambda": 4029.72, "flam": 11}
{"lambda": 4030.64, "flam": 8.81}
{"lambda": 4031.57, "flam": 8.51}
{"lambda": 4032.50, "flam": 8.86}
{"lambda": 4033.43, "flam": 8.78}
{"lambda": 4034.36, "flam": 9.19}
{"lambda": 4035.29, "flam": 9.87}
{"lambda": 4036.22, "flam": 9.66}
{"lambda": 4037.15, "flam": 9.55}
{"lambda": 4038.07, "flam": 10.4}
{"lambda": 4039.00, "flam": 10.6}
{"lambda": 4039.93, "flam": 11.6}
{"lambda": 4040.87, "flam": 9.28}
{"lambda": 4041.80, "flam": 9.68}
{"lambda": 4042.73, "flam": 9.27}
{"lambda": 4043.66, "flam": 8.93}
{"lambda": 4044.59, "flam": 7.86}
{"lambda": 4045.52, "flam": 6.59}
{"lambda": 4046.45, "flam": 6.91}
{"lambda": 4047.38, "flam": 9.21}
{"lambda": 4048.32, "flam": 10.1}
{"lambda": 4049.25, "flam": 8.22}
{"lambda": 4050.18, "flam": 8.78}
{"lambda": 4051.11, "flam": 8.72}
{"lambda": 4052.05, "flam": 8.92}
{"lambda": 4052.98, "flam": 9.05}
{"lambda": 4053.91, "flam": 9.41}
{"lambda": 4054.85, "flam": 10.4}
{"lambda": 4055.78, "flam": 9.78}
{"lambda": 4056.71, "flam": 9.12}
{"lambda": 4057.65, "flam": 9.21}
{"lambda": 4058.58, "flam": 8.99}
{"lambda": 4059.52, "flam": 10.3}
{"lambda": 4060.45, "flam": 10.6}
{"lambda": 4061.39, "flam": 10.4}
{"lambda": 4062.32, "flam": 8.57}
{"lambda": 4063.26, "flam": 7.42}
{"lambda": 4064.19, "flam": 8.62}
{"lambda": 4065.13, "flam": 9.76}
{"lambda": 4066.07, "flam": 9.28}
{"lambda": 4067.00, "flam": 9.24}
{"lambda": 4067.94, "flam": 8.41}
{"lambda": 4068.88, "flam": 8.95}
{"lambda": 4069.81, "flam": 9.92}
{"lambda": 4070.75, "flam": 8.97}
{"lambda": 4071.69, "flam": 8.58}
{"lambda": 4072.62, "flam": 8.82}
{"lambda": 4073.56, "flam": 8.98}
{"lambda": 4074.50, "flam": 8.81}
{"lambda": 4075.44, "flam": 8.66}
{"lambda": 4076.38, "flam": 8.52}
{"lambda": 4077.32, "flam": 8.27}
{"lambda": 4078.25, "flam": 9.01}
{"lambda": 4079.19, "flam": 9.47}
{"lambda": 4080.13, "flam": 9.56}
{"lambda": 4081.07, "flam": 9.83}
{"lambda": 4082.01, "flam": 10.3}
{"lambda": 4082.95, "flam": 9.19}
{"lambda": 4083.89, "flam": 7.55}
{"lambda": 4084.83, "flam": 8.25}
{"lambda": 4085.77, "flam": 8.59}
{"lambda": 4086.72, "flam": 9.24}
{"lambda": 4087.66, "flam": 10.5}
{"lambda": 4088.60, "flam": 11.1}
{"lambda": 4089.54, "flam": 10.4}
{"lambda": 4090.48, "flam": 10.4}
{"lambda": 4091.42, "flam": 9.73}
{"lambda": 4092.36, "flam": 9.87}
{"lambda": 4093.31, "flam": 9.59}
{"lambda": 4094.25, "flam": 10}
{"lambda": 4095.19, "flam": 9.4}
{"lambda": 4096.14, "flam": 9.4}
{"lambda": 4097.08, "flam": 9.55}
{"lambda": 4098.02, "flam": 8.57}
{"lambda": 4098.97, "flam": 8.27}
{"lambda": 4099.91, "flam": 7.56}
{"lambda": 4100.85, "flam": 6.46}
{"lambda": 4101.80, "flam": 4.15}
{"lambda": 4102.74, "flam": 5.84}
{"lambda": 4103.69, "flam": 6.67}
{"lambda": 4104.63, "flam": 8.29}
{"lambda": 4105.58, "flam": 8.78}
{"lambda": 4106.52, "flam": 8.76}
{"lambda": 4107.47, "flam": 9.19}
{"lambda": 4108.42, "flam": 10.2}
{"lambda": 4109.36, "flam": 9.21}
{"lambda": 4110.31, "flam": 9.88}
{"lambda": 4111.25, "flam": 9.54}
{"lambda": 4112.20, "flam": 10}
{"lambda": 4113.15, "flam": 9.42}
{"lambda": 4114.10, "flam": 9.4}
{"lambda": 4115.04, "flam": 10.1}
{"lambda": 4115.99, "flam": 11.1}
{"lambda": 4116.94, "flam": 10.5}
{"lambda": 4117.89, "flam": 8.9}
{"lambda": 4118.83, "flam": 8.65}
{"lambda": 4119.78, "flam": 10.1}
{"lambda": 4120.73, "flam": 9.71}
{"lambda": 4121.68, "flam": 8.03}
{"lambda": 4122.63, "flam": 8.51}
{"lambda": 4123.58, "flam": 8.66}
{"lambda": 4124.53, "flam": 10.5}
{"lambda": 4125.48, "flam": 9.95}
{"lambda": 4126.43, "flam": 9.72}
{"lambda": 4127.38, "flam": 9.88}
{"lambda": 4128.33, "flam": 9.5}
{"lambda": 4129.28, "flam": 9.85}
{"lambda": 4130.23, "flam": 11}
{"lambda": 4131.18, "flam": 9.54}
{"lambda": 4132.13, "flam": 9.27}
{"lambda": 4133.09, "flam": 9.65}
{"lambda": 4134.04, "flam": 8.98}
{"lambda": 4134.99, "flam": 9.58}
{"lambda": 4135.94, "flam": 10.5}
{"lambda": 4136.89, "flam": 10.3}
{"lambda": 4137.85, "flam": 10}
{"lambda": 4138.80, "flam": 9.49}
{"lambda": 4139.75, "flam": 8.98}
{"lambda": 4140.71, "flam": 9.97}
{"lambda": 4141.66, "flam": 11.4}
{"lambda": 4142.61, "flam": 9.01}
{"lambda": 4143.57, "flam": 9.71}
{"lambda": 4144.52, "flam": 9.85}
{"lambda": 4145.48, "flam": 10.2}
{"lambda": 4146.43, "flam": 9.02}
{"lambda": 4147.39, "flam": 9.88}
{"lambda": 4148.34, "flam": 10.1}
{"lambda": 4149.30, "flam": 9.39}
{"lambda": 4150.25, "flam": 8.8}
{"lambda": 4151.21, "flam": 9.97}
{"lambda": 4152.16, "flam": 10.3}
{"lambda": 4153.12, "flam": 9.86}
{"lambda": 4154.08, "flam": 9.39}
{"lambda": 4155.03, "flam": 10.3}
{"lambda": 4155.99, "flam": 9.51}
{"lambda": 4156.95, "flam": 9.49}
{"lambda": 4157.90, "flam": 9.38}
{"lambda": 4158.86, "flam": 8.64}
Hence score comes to 0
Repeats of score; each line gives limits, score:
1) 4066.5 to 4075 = 3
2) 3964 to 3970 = 18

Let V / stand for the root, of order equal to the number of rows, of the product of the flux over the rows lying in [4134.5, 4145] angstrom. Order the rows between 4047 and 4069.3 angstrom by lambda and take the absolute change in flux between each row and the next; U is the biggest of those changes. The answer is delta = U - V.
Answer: -8.0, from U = 1.9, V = 9.9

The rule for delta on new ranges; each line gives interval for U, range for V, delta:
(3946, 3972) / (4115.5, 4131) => -6.6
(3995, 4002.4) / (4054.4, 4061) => -8.9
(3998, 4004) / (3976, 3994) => -7.9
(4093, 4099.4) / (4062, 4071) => -7.9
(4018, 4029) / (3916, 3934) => -3.3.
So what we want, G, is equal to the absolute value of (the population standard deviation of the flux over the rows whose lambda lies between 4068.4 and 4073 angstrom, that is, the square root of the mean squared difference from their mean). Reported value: 0.46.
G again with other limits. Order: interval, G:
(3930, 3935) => 0.92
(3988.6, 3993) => 0.55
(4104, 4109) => 0.64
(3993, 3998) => 0.33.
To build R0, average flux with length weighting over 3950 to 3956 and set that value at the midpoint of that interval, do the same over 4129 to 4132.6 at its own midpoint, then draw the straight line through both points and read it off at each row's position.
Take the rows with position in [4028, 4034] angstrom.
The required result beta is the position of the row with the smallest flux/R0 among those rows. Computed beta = 4031.57 angstrom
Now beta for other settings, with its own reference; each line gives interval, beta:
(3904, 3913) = 3905.48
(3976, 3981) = 3978.09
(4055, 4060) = 4058.58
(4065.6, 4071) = 4067.94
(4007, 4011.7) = 4007.51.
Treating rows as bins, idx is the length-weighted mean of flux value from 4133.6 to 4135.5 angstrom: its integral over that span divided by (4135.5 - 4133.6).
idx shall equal 9.3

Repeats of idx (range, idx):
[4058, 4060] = 9.6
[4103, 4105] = 7.3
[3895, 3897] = 8.3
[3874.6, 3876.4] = 8.5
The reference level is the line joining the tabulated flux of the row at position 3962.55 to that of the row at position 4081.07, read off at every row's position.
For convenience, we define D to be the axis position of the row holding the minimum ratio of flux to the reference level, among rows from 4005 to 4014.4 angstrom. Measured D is 4005.66 angstrom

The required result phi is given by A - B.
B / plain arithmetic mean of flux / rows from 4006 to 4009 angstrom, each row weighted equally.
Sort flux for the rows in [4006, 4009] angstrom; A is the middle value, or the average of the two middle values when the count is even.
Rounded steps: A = 9.4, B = 9.7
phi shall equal -0.26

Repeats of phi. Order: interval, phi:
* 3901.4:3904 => 0.01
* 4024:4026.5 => -0.07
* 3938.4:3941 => 0.02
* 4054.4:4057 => 0.01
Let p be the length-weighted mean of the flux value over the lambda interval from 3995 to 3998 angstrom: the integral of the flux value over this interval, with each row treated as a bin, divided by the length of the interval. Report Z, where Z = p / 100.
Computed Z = 0.088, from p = 8.8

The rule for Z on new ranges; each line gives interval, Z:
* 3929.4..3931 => 0.035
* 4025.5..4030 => 0.102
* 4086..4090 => 0.102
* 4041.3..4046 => 0.085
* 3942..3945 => 0.068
